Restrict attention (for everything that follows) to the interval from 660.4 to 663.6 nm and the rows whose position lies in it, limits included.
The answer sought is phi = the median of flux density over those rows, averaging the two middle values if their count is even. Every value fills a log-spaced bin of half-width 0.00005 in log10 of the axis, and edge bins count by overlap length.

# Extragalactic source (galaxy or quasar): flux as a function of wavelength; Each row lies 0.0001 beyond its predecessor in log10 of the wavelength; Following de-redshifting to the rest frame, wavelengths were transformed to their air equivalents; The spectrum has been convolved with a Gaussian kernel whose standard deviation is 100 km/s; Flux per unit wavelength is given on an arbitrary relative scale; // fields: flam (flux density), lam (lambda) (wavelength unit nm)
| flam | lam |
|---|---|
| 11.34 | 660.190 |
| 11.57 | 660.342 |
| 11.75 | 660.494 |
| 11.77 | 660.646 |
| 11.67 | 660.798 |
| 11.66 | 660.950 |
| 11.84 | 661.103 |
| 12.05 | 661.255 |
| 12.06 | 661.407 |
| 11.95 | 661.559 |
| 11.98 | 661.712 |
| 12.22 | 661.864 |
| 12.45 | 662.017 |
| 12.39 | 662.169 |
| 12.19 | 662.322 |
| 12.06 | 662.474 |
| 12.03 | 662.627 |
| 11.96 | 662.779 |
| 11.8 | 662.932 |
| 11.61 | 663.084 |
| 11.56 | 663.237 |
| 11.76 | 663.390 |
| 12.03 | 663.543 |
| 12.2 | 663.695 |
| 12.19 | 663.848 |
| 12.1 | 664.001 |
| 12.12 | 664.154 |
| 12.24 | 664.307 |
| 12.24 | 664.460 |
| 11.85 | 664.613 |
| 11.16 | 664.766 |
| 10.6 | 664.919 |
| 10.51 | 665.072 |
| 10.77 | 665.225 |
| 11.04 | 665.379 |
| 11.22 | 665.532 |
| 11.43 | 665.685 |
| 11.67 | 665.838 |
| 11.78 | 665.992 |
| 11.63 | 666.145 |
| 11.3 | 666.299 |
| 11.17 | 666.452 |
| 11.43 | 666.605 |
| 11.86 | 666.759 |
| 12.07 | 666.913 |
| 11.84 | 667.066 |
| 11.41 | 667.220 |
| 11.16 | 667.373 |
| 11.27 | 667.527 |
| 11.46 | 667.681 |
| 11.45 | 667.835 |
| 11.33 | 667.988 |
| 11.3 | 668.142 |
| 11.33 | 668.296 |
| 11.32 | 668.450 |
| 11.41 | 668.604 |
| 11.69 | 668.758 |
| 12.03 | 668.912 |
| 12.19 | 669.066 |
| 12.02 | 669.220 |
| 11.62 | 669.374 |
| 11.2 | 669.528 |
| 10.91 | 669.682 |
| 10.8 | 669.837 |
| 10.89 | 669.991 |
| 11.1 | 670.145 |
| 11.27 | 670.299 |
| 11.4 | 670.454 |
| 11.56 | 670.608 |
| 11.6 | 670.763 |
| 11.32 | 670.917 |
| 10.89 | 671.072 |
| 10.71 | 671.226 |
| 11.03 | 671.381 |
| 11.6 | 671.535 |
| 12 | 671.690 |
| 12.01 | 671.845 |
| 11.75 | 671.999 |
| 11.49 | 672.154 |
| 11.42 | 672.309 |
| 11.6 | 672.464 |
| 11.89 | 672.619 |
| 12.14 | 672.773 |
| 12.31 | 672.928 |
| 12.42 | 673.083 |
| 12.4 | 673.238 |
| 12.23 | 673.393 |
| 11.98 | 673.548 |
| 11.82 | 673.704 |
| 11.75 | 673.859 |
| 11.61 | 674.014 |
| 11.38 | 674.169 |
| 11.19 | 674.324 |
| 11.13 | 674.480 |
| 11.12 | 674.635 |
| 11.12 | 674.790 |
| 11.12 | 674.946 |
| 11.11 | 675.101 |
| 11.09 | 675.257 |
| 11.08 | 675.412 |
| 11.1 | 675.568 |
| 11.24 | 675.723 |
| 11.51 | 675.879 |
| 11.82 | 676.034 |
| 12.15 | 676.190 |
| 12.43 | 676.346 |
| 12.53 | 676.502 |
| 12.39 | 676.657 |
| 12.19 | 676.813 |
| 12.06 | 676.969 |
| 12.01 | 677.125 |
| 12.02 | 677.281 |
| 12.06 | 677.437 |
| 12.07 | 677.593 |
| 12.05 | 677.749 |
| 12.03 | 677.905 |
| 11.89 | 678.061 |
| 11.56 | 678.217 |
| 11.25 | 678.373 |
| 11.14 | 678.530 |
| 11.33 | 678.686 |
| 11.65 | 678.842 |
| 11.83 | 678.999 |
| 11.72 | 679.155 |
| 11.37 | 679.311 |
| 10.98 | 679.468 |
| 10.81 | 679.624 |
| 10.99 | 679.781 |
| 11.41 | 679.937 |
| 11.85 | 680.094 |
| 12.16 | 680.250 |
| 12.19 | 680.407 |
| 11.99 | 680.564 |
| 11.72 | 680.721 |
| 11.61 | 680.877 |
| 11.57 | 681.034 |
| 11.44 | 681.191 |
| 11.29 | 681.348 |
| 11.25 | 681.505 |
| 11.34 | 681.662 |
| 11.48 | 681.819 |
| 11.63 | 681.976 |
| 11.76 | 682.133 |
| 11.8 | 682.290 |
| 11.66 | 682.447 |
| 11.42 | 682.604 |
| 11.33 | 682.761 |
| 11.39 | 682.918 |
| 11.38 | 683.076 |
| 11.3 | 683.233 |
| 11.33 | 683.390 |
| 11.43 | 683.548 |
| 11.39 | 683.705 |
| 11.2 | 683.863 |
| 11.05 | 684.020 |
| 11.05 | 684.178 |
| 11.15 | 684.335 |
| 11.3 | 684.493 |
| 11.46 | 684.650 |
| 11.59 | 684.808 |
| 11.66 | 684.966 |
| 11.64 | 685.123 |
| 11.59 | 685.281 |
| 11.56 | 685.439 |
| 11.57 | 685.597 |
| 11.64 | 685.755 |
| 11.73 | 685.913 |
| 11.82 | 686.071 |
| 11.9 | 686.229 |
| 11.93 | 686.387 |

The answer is 12.0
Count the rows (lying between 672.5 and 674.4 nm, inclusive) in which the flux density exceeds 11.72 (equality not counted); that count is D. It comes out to 9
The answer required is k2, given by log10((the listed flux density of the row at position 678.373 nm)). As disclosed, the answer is 1.05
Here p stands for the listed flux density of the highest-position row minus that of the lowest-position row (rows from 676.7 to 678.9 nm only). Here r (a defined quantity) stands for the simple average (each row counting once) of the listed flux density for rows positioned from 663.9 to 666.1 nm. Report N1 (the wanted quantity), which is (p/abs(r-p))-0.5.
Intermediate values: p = -0.54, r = 11.5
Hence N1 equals -0.54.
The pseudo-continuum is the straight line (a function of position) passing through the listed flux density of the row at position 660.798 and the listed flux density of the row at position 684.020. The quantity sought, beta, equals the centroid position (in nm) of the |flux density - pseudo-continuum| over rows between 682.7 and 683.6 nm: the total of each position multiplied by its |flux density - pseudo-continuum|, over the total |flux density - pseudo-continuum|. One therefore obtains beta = 683.17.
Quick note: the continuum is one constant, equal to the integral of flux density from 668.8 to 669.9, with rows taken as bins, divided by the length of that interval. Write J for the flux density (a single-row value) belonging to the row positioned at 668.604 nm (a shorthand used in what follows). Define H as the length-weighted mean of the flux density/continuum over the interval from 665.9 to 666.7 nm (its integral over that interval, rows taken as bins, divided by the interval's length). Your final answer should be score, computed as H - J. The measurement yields -10.4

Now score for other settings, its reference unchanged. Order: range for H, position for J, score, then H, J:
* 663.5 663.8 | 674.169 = -10.3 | 1.05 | 11.38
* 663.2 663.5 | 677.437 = -11.0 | 1.01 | 12.06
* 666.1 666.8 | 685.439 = -10.6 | 0.99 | 11.56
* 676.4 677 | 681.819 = -10.4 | 1.07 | 11.48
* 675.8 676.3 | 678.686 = -10.3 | 1.03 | 11.33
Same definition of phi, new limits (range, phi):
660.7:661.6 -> 11.9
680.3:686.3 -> 11.5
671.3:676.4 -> 11.6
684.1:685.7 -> 11.6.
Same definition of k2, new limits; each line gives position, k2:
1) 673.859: 1.07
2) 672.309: 1.06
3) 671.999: 1.07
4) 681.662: 1.05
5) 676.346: 1.09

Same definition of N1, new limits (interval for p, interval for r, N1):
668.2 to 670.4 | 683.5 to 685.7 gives -0.51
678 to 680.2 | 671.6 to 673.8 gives -0.50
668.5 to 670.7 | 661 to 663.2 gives -0.49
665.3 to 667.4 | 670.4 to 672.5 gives -0.49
